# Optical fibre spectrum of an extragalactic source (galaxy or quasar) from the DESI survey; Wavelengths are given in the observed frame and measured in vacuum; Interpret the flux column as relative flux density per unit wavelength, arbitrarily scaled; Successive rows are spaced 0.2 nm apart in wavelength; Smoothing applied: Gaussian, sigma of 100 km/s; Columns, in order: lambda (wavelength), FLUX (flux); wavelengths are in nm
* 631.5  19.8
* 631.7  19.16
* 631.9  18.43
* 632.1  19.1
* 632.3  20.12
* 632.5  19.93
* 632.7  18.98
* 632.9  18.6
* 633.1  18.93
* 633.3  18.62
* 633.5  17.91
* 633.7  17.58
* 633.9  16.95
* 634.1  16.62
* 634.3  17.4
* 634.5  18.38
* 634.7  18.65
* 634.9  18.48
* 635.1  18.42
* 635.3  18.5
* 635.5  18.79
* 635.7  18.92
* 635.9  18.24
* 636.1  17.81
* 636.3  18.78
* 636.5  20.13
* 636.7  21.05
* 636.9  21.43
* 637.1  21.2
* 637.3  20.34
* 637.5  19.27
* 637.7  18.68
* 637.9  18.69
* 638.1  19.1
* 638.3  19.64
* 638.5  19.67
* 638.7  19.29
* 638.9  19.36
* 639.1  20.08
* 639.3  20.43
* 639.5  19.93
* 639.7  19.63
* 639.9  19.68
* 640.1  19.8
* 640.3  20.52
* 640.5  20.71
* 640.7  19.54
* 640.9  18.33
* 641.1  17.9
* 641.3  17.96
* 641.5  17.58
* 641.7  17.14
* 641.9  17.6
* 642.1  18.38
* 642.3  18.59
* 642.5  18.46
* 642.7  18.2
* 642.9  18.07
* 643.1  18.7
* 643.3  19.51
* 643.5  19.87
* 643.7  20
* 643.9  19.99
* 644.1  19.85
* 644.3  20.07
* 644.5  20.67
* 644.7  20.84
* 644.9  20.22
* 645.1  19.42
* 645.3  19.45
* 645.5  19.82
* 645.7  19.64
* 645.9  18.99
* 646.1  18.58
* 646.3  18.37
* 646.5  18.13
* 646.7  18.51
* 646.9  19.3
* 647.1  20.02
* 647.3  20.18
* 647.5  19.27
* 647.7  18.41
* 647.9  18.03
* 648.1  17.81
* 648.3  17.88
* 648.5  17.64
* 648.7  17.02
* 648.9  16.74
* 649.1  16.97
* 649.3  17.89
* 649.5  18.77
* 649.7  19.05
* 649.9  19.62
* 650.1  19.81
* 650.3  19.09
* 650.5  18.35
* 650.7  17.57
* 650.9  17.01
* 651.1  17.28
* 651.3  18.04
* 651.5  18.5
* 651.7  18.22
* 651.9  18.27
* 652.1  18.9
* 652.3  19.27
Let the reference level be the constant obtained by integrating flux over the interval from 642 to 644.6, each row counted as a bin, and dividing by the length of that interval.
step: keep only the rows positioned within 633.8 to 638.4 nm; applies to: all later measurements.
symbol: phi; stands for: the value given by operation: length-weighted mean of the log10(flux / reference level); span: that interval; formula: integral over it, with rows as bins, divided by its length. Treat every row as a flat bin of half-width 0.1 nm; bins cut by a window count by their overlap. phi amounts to -0.0083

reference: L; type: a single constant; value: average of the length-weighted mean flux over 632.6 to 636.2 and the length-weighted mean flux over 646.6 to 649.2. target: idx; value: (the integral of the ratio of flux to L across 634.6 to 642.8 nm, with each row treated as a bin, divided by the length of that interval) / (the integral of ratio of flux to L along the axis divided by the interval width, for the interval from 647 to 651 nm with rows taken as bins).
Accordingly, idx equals 1.04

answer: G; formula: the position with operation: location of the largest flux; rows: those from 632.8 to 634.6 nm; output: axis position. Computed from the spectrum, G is 633.1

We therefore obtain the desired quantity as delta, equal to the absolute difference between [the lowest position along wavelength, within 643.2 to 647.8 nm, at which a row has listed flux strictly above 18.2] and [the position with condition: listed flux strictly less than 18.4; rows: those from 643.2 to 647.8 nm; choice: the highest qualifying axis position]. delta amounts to 3.20 nm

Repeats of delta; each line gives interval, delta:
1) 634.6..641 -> 6.20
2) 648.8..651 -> 1.40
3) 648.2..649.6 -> 0.20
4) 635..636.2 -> 1.00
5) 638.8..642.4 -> 3.20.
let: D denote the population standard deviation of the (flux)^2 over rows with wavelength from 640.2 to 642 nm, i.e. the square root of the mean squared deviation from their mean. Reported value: 48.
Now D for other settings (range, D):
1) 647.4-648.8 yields 24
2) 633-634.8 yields 27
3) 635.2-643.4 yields 40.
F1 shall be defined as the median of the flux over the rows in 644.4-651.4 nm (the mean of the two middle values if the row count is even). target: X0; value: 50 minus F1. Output 31.4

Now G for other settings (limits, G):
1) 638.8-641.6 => 640.5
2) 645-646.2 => 645.5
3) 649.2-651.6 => 650.1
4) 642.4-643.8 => 643.7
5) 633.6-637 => 636.9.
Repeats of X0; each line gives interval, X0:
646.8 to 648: 30.7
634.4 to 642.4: 31.0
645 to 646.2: 30.6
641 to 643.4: 31.9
